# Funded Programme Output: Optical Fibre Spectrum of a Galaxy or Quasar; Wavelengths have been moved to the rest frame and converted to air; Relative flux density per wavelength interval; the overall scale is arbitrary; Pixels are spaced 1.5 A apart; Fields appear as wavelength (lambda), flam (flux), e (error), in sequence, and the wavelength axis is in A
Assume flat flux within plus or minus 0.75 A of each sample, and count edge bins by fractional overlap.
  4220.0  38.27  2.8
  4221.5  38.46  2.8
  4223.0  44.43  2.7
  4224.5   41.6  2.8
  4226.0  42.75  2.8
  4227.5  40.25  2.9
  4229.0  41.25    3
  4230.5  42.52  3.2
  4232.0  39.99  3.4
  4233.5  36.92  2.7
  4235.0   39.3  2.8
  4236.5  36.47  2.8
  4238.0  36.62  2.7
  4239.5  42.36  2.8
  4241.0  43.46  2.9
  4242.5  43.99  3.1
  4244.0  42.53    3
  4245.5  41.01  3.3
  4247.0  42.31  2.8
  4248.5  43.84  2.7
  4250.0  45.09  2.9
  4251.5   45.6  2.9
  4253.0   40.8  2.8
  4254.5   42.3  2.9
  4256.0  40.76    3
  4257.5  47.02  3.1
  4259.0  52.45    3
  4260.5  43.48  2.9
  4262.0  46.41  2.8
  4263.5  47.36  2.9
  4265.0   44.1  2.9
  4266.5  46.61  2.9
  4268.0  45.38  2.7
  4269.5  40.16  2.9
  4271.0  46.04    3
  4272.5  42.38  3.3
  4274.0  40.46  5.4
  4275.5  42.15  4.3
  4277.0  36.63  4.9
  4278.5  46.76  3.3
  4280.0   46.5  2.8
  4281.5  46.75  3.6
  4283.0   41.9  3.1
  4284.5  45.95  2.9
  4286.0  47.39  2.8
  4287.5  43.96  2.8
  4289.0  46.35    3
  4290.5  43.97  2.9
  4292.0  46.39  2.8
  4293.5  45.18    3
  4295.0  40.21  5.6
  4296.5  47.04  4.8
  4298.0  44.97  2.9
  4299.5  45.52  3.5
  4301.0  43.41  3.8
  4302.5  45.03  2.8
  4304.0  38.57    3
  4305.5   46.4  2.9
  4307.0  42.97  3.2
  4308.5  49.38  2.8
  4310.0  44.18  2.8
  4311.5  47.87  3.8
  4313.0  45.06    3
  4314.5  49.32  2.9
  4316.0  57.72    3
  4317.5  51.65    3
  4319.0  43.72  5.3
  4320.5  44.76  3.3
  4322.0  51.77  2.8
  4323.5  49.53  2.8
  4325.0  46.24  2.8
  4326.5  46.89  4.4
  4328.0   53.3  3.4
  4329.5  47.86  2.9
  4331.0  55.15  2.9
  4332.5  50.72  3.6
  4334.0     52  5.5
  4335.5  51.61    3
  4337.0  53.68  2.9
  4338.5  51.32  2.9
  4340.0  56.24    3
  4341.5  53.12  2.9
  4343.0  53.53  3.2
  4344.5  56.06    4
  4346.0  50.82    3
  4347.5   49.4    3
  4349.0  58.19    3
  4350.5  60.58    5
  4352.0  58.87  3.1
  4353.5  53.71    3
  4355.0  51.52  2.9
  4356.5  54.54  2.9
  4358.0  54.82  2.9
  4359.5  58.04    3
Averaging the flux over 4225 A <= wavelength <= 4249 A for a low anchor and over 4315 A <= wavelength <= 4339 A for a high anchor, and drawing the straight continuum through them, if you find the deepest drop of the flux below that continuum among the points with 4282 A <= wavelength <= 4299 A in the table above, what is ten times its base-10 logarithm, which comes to 8.4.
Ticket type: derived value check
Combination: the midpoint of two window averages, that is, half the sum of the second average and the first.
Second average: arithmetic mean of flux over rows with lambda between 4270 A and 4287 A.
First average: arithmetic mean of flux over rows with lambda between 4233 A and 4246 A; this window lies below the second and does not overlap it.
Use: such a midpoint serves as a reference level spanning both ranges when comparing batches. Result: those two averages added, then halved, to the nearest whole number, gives 42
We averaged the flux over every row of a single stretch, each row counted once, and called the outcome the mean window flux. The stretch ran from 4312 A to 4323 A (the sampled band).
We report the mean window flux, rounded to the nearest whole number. 49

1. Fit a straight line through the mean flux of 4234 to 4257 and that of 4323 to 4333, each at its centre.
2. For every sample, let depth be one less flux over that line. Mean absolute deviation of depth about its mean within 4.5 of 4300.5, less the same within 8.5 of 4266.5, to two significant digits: -0.017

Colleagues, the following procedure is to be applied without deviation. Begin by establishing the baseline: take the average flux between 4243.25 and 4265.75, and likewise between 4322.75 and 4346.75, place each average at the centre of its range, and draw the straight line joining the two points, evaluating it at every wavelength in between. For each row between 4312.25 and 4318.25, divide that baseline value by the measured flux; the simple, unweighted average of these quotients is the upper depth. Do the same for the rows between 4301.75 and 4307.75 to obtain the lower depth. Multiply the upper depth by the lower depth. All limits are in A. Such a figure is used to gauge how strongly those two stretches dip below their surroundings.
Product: 1.12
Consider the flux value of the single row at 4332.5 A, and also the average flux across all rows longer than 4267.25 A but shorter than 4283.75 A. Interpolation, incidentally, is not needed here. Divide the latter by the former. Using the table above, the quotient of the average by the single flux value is 0.85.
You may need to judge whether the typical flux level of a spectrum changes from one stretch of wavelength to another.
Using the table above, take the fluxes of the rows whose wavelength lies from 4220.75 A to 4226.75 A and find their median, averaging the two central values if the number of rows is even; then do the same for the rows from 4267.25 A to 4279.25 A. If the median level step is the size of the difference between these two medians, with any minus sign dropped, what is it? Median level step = 0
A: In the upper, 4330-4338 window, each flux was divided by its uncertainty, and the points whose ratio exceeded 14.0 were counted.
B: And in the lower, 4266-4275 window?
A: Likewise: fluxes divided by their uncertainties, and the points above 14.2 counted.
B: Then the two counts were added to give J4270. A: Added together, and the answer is 7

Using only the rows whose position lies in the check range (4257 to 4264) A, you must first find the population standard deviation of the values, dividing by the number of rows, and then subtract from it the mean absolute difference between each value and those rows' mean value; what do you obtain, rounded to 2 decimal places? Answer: 0.85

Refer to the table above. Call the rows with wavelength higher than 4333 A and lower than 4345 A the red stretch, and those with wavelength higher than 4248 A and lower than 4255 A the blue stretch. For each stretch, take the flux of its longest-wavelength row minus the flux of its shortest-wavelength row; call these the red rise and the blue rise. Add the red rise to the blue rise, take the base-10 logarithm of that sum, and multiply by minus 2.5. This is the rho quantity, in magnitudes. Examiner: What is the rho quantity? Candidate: -1.0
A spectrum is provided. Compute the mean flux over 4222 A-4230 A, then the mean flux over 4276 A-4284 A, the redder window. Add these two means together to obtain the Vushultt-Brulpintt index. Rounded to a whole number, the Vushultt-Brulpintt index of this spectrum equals 86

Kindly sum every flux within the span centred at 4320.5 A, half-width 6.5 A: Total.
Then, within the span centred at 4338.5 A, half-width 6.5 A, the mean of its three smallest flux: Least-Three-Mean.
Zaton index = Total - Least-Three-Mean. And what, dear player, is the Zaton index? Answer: 390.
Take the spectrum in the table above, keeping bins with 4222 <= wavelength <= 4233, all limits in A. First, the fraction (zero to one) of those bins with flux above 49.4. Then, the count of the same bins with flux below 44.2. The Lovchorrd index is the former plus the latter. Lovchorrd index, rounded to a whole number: 6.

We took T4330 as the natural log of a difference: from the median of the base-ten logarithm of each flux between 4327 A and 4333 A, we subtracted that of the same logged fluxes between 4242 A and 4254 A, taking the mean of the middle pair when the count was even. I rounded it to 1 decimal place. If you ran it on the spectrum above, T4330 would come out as -2.5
